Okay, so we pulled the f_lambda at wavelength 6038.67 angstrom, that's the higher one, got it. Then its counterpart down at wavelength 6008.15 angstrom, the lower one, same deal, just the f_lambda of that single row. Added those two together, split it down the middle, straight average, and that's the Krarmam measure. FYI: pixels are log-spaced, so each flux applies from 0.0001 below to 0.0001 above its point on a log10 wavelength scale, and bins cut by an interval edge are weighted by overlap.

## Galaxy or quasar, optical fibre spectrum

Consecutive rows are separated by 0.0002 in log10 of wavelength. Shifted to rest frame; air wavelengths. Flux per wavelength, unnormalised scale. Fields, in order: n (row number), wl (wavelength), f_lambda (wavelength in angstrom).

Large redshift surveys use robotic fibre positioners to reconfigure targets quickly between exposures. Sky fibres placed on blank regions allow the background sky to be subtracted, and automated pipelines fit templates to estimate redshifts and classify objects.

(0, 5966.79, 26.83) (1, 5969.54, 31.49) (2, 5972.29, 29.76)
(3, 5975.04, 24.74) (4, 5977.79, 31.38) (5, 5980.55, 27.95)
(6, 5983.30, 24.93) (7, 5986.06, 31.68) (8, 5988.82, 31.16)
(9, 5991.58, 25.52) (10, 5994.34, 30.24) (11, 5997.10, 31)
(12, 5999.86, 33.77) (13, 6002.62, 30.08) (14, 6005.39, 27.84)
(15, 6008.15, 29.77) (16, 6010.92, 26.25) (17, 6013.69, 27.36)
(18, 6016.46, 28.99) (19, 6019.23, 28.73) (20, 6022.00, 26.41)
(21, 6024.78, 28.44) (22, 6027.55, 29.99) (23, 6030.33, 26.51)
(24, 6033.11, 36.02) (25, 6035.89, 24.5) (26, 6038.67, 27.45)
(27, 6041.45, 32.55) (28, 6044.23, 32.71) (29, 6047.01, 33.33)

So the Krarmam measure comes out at 28.6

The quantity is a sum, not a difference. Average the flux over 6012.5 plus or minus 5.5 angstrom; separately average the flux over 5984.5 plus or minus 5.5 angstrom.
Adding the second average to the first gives 57.0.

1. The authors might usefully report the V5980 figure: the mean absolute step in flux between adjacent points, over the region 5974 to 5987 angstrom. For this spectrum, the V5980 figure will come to 5.0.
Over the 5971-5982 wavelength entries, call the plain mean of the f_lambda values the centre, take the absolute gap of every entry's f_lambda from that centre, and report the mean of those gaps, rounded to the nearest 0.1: 2.1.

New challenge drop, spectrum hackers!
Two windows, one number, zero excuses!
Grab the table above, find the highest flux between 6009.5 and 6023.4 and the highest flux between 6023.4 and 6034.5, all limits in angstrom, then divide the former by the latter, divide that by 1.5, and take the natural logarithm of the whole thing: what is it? -0.62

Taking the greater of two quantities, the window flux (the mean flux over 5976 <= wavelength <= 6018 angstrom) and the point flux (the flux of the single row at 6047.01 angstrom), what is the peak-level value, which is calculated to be 33.3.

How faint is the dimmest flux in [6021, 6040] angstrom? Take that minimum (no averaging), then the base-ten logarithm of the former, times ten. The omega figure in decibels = 13.9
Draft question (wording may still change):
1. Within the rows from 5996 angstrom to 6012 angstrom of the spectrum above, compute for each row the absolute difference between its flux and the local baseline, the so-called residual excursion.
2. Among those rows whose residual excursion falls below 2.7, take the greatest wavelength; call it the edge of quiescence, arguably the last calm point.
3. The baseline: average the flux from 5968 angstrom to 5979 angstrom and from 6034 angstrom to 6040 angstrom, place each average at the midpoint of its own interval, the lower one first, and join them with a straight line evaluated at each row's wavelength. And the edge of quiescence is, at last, 6010.92 angstrom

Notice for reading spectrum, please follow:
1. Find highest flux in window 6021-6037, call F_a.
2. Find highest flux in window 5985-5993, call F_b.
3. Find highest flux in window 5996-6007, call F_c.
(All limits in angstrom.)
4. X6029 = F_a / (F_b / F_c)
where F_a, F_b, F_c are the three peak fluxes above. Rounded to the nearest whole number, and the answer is 38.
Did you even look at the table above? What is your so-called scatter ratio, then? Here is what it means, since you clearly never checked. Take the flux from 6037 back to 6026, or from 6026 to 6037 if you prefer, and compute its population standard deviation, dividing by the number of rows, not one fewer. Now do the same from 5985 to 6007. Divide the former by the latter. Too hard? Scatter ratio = 1.9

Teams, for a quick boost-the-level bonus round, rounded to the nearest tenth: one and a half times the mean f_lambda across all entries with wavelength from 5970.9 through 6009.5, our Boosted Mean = 43.9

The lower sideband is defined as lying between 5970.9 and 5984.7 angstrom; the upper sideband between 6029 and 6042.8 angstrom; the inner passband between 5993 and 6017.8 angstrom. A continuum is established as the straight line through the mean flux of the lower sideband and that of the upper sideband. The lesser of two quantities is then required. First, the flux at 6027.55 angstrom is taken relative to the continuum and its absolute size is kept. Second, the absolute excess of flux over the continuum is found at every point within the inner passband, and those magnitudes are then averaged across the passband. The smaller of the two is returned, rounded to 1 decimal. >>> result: 0.8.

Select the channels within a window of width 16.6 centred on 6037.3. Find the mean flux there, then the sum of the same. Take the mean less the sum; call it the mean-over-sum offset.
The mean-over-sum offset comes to -150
